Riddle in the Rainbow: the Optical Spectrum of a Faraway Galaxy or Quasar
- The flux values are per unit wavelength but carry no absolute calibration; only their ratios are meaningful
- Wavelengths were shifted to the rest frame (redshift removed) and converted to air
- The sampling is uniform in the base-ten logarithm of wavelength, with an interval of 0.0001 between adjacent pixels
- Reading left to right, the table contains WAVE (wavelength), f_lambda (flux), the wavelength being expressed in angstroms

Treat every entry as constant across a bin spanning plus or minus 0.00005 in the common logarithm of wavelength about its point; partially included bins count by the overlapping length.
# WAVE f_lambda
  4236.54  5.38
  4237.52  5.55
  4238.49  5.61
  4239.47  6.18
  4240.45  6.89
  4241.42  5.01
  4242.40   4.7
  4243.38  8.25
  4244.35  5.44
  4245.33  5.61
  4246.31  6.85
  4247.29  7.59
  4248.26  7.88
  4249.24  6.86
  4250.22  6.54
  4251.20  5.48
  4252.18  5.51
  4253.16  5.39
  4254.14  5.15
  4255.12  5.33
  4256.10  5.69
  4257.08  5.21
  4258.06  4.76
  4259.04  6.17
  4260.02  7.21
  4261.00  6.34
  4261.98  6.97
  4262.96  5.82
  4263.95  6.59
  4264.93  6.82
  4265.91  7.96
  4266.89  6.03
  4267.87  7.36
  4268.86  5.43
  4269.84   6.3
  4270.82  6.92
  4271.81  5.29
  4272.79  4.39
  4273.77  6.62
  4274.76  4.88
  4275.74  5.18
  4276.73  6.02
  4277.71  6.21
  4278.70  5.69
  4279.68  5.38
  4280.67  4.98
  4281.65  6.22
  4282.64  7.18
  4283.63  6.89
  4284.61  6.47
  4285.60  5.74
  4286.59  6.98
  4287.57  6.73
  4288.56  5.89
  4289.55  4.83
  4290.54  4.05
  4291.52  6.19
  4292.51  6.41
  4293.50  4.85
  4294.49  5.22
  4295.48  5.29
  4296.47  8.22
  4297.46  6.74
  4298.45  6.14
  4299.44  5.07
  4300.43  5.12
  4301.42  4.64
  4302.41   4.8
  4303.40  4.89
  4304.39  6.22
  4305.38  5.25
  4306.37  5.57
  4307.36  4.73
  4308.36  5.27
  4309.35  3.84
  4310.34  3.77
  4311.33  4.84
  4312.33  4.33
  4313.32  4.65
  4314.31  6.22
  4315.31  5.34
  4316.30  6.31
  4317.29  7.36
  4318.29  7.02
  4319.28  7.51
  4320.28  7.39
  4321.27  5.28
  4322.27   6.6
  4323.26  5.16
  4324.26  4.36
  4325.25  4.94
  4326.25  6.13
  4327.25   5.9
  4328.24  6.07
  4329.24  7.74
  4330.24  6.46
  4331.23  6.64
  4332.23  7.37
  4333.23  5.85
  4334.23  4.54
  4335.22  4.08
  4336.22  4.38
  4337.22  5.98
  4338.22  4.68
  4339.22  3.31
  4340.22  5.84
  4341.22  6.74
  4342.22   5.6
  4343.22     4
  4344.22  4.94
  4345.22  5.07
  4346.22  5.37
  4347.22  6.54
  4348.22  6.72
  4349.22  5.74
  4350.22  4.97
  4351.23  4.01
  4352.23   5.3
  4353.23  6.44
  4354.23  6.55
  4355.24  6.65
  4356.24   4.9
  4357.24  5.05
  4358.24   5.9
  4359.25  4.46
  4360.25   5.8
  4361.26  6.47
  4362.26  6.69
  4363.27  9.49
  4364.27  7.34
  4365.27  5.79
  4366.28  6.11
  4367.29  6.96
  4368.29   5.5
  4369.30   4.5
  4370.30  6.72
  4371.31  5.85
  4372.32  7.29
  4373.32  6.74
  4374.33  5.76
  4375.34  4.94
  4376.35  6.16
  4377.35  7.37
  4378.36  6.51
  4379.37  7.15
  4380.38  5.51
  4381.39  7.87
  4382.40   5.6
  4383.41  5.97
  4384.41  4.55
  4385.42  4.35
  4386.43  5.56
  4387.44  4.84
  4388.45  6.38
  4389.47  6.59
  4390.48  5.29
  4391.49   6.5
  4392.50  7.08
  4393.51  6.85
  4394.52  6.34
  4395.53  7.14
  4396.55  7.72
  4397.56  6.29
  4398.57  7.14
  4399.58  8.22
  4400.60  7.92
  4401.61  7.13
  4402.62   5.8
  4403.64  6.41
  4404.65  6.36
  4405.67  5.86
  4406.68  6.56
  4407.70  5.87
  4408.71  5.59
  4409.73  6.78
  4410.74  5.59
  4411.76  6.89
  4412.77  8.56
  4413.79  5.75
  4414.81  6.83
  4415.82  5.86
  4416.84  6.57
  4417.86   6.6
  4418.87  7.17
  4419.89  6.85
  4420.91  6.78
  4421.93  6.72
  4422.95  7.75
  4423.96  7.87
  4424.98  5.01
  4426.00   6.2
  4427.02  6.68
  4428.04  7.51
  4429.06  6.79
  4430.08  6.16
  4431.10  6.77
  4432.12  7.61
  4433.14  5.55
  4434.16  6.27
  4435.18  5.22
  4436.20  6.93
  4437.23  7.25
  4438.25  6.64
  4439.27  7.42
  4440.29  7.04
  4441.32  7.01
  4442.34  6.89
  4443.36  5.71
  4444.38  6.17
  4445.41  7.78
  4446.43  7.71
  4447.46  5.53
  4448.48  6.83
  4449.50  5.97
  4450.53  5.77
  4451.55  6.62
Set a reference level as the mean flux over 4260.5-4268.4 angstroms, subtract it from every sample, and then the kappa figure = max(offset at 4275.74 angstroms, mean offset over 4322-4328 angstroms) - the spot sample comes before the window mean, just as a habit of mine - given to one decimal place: -1.2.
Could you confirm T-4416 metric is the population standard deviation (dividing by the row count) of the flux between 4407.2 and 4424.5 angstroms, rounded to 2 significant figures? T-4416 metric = 0.81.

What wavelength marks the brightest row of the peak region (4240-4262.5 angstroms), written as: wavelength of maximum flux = 4243.38 angstroms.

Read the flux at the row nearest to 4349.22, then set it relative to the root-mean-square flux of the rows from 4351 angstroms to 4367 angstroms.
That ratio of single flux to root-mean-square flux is 0.93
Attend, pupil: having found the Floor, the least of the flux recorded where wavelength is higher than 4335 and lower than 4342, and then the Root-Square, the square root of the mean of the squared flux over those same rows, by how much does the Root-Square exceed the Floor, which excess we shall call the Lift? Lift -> 1.8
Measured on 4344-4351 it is 0.7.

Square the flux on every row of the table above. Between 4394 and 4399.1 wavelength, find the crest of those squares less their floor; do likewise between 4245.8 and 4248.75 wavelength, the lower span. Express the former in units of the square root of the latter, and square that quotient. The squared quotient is 26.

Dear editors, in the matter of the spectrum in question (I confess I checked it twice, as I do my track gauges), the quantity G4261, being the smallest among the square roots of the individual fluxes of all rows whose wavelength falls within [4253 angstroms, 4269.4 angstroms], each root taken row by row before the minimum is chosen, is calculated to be 2.18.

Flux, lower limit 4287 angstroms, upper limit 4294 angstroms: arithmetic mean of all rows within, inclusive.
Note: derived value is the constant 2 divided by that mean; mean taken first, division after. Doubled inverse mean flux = 0.36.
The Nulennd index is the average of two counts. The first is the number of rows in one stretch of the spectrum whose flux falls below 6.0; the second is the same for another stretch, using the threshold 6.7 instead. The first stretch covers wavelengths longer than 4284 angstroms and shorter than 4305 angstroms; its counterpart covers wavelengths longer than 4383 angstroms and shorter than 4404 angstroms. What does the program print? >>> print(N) 12.5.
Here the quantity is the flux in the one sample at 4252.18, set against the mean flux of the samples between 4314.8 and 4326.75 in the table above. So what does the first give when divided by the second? 0.90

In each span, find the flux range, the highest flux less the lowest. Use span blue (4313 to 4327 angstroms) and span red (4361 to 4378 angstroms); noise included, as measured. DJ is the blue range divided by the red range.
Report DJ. 0.63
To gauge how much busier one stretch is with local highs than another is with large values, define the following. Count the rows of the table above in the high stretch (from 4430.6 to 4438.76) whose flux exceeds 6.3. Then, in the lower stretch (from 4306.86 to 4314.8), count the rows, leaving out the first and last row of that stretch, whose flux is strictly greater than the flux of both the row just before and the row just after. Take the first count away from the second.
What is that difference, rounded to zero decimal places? -3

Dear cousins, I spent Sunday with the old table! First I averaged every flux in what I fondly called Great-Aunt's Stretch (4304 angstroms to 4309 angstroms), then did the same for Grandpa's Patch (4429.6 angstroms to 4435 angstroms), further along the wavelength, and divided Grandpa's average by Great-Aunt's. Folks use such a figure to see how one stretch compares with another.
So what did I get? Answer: 1.20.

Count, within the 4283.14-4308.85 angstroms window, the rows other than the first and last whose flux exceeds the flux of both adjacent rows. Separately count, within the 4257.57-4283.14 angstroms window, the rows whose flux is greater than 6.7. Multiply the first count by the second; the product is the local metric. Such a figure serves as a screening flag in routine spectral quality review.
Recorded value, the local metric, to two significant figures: 42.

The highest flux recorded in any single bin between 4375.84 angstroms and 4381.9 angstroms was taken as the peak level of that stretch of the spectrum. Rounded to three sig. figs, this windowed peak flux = 7.87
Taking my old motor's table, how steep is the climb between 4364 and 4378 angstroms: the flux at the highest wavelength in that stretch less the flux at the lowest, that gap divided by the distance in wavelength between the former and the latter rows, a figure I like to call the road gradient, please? 0.00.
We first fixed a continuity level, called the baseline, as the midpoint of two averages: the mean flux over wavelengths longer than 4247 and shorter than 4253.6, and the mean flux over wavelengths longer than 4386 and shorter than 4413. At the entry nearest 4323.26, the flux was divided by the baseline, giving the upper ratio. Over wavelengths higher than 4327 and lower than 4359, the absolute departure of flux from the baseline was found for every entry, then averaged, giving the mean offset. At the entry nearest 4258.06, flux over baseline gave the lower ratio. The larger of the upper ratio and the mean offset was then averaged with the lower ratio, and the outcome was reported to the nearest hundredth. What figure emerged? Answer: 0.91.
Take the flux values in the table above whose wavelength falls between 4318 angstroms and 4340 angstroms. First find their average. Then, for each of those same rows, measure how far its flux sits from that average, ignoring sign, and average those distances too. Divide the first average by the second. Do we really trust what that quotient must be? 5.6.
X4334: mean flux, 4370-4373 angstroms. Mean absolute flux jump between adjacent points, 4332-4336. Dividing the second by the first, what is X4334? 0.17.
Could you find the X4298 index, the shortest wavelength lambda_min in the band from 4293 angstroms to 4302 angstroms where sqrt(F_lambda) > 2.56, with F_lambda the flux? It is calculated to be 4296.47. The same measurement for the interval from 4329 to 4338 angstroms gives 4329.24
